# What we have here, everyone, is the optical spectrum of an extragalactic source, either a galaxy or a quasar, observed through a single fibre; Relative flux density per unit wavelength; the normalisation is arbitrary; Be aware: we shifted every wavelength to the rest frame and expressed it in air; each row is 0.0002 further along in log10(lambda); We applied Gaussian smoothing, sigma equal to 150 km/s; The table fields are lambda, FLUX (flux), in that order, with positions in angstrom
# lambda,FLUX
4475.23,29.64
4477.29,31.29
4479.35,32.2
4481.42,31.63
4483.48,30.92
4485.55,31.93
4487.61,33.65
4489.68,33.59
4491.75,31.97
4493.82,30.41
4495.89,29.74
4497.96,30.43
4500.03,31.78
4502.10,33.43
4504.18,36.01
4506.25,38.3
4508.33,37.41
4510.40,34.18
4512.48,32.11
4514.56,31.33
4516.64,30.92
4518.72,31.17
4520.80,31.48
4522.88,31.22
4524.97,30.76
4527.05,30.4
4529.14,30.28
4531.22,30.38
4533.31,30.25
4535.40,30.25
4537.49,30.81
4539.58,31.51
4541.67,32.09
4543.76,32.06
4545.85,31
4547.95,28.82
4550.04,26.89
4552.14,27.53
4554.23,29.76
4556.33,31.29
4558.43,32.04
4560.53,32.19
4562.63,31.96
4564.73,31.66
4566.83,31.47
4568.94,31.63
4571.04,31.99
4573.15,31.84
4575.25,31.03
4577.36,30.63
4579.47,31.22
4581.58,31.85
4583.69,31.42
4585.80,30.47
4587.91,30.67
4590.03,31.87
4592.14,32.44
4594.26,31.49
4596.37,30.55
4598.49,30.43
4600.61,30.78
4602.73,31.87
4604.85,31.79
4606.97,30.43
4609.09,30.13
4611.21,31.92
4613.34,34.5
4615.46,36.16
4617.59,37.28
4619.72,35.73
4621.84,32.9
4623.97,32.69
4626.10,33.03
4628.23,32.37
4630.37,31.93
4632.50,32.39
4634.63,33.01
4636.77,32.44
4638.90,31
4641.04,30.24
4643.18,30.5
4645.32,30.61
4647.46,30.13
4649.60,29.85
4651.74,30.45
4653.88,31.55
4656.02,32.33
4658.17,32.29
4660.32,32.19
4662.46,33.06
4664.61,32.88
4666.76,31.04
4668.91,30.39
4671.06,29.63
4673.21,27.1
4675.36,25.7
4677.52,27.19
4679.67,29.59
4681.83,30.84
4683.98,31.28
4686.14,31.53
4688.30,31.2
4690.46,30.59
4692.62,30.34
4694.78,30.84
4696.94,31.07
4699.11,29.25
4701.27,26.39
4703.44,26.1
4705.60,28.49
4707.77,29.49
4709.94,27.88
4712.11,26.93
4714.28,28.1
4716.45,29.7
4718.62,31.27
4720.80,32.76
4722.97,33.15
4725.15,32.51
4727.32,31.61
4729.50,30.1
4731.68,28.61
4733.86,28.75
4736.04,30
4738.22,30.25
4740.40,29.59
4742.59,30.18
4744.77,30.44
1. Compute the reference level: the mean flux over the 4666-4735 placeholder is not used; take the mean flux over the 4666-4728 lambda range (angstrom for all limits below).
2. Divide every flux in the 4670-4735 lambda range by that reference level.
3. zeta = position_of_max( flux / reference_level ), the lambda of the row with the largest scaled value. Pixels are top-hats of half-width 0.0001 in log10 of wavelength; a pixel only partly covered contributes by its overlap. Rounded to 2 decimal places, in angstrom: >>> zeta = 4722.97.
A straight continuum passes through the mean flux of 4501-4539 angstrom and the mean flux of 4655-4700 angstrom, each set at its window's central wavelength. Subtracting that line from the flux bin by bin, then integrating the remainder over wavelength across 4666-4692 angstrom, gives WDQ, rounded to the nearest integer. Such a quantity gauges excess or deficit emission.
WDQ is -21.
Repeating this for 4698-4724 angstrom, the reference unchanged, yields -26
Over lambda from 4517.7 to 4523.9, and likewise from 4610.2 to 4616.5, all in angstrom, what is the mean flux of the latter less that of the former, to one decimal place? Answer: 2.9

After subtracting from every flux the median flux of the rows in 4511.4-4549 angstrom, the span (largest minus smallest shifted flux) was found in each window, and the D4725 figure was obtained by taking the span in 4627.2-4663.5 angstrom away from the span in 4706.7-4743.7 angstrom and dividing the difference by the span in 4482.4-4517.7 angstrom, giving 0.35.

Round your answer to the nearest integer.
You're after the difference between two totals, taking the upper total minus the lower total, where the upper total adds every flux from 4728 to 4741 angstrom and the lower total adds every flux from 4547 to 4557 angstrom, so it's 33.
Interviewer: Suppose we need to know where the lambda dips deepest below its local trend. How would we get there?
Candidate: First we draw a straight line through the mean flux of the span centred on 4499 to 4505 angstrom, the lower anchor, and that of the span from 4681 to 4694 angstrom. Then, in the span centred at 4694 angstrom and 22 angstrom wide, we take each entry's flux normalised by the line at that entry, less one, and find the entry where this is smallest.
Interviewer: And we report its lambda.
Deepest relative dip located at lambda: 4703.44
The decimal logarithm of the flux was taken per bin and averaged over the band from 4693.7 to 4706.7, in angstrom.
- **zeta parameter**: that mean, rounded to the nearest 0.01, 1.46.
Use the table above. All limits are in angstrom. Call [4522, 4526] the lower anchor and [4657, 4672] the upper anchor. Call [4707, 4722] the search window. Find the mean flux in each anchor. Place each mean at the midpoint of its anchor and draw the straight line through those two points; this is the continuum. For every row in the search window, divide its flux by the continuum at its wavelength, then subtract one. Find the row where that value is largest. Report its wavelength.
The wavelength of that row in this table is 4720.80 angstrom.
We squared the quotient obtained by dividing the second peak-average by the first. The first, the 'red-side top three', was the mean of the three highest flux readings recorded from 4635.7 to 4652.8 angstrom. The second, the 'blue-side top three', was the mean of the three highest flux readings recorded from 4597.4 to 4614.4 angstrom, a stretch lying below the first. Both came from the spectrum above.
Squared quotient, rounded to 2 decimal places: 1.09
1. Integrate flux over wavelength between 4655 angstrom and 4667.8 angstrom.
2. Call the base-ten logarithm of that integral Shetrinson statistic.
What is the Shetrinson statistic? 2.62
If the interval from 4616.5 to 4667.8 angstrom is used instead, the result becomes 3.22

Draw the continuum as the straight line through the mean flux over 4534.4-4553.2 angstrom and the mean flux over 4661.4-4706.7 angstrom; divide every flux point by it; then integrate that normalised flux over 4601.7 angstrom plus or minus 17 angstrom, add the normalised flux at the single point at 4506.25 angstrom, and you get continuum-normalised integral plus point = 38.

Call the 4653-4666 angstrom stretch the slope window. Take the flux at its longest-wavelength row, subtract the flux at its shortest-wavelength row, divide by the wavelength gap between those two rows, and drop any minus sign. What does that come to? 0.124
